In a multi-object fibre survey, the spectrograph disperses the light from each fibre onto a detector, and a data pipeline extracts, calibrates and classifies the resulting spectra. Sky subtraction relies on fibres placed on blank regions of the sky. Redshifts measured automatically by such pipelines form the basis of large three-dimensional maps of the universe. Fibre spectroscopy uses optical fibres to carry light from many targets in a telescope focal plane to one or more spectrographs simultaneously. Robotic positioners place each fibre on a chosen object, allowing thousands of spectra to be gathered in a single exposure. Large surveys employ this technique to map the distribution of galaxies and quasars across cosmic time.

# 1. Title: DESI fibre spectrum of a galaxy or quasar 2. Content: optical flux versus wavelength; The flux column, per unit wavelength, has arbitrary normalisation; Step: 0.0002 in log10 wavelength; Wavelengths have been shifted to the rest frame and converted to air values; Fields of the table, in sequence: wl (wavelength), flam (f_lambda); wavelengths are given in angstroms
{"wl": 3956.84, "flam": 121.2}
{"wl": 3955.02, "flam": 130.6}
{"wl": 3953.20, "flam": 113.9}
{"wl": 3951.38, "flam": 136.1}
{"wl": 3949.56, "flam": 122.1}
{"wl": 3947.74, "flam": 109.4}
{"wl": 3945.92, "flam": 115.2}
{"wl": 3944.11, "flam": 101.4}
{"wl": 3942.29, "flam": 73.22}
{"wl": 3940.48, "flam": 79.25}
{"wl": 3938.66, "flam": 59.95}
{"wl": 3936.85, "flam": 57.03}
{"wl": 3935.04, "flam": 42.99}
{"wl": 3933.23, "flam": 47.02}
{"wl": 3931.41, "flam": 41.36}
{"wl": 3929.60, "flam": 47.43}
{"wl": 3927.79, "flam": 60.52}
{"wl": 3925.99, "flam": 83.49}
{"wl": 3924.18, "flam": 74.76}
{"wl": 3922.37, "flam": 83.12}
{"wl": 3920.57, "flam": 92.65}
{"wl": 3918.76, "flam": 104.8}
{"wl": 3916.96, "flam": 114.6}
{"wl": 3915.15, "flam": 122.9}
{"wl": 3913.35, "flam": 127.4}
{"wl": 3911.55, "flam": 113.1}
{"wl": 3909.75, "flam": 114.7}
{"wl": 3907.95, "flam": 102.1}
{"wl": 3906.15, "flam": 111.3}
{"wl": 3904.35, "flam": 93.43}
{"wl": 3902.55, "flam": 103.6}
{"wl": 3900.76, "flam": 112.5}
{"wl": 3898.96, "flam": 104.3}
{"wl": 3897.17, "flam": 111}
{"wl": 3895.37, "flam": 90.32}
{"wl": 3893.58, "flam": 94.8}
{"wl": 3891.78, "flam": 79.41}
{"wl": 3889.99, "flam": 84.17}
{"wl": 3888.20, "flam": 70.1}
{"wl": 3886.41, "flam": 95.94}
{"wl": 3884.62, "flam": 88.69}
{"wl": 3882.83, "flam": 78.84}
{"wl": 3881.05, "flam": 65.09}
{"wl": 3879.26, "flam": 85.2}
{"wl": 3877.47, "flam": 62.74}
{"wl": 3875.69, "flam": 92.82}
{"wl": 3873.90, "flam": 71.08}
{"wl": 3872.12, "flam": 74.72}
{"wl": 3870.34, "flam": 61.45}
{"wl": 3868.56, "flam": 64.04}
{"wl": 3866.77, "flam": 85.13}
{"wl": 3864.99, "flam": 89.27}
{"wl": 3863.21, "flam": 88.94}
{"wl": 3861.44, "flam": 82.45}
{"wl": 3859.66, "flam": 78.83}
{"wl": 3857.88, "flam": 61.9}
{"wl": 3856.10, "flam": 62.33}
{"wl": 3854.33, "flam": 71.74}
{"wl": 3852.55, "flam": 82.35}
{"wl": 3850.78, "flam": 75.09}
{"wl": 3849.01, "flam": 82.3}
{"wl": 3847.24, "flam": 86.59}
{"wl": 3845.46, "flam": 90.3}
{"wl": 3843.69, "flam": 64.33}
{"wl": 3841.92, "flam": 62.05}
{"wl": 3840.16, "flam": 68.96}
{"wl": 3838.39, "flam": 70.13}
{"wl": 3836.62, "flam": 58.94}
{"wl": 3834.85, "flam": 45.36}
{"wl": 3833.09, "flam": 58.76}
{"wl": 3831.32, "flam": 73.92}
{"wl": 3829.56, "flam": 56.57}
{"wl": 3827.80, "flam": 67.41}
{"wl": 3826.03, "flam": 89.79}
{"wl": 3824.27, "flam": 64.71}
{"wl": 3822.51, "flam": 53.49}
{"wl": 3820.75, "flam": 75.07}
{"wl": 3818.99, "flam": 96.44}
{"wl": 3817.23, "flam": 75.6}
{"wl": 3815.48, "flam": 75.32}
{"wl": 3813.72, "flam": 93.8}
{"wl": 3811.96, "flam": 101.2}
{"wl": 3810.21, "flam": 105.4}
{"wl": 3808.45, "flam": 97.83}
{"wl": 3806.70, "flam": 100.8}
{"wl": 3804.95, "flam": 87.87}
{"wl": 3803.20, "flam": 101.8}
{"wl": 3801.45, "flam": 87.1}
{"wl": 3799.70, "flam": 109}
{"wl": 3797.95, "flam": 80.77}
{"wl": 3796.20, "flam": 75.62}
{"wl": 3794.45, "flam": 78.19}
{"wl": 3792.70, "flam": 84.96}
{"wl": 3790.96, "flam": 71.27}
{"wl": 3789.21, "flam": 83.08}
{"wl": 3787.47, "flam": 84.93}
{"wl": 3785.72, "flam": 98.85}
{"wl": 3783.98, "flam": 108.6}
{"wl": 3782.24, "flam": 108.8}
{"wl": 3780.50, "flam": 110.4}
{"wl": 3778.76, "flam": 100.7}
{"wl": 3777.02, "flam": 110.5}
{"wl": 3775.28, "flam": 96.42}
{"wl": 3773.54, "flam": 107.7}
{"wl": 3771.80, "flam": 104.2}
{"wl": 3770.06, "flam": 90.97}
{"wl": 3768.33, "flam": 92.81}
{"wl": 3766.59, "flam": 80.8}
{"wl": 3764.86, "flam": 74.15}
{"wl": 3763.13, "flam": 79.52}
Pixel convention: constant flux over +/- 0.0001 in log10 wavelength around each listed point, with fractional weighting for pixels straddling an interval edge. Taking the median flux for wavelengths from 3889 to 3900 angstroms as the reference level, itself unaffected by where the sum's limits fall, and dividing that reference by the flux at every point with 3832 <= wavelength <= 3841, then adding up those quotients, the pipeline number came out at 7.8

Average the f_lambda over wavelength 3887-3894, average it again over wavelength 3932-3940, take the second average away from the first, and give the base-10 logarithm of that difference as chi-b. 1.5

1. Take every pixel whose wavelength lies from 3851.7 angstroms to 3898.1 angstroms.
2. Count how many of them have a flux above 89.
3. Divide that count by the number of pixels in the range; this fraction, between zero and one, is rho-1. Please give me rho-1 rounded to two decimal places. 0.23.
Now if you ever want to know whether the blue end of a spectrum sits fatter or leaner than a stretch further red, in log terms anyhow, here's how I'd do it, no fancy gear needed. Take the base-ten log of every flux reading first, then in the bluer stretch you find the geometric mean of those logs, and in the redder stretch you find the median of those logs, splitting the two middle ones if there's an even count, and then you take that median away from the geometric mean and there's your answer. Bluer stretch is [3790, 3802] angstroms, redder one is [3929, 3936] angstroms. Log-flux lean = 0.27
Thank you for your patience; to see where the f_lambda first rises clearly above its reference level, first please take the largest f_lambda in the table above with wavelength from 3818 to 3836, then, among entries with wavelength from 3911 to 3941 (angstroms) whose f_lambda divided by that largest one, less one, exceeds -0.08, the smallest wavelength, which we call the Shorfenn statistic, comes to 3911.55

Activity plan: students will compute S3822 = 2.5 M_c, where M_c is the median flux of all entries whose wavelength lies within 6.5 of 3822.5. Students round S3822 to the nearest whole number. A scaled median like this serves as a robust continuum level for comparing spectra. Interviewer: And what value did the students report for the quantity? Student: 188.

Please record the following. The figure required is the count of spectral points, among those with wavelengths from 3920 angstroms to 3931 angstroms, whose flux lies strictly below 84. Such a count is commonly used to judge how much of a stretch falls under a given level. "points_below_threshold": 5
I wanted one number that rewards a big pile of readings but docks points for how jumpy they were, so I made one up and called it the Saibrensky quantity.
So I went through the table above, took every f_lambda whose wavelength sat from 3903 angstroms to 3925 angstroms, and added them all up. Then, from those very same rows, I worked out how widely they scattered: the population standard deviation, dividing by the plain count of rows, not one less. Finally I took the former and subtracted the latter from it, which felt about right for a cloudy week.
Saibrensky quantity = 1240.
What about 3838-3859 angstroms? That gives 868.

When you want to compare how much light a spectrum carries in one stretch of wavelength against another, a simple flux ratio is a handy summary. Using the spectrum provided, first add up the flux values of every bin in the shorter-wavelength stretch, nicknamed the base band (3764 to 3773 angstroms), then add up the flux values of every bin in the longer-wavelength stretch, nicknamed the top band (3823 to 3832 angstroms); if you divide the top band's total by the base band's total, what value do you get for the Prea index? 0.80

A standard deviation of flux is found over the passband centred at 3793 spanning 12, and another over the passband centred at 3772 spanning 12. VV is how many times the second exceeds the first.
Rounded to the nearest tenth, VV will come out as 2.1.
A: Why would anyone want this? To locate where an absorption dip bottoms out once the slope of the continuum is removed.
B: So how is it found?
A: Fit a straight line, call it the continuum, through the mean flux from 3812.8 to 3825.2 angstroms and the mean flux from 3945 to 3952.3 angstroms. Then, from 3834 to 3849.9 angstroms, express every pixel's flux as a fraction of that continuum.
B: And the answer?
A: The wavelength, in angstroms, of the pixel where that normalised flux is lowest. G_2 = 3834.85 angstroms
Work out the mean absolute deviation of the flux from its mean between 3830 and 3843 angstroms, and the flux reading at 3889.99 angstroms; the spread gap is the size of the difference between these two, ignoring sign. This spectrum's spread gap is 77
